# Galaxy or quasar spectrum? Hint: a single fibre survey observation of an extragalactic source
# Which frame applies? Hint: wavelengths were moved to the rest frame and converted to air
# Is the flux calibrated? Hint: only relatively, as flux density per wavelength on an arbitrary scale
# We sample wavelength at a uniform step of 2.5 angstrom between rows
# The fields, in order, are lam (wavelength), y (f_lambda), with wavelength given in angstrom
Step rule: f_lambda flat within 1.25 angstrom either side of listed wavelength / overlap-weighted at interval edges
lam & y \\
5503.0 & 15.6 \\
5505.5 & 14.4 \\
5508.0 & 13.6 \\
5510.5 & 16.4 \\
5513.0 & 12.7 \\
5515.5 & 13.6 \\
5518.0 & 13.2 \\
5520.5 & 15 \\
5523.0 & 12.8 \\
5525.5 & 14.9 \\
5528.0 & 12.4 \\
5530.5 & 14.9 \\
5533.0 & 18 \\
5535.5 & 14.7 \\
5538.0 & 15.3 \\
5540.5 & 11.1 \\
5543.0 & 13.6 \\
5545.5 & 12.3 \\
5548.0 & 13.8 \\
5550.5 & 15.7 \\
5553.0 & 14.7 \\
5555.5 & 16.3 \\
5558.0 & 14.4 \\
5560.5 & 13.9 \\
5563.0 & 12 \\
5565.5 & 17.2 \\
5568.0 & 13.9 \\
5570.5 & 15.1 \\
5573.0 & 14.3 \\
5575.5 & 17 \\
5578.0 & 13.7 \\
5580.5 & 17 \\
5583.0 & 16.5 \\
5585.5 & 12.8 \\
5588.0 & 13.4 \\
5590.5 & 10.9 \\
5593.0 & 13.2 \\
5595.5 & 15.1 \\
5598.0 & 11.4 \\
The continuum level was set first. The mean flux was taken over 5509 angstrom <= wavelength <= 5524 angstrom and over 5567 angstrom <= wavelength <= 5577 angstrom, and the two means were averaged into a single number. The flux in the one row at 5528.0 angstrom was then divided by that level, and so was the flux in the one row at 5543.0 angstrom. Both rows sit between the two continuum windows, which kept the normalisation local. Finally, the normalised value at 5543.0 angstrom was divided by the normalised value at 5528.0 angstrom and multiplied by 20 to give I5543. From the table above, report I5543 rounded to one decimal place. 21.9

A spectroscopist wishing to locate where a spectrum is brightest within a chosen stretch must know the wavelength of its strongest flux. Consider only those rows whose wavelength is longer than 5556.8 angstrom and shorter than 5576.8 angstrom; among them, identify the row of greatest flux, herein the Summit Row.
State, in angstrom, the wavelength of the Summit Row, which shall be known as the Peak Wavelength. 5565.5 angstrom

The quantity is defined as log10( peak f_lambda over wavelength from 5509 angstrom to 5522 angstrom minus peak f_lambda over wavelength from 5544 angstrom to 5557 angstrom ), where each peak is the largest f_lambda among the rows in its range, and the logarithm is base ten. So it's -1.0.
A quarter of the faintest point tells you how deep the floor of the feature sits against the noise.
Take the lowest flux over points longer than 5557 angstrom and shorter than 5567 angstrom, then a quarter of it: 3.00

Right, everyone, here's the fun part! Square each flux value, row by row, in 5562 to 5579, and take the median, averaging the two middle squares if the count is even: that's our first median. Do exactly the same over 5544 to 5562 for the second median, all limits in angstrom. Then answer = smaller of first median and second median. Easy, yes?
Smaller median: 204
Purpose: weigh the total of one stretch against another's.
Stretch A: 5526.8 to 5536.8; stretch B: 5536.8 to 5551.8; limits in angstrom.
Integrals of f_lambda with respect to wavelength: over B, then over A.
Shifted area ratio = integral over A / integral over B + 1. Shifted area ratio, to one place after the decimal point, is 1.7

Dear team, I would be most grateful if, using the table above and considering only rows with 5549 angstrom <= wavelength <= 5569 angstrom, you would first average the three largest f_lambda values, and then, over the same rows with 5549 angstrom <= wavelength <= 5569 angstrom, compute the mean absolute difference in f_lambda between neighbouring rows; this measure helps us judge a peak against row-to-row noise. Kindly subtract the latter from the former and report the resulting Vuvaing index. 14.2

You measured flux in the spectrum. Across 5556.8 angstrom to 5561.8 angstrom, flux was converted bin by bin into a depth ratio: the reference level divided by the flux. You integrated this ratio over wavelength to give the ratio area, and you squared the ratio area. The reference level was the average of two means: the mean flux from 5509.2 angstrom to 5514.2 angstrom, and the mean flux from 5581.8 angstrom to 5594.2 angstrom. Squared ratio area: 24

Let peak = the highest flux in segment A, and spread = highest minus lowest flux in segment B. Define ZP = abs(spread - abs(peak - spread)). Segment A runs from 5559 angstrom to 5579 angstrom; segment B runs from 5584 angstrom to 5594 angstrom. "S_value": 12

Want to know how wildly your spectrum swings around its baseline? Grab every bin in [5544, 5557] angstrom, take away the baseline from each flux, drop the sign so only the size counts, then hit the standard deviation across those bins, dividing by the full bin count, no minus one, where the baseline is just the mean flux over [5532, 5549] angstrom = 0.7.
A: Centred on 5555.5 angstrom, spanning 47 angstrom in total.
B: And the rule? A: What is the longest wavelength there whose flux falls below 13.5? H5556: 5563.0 angstrom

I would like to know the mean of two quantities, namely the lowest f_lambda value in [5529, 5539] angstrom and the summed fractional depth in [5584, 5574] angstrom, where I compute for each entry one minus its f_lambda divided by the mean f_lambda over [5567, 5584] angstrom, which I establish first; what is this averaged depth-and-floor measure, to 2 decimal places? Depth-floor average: 7.26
